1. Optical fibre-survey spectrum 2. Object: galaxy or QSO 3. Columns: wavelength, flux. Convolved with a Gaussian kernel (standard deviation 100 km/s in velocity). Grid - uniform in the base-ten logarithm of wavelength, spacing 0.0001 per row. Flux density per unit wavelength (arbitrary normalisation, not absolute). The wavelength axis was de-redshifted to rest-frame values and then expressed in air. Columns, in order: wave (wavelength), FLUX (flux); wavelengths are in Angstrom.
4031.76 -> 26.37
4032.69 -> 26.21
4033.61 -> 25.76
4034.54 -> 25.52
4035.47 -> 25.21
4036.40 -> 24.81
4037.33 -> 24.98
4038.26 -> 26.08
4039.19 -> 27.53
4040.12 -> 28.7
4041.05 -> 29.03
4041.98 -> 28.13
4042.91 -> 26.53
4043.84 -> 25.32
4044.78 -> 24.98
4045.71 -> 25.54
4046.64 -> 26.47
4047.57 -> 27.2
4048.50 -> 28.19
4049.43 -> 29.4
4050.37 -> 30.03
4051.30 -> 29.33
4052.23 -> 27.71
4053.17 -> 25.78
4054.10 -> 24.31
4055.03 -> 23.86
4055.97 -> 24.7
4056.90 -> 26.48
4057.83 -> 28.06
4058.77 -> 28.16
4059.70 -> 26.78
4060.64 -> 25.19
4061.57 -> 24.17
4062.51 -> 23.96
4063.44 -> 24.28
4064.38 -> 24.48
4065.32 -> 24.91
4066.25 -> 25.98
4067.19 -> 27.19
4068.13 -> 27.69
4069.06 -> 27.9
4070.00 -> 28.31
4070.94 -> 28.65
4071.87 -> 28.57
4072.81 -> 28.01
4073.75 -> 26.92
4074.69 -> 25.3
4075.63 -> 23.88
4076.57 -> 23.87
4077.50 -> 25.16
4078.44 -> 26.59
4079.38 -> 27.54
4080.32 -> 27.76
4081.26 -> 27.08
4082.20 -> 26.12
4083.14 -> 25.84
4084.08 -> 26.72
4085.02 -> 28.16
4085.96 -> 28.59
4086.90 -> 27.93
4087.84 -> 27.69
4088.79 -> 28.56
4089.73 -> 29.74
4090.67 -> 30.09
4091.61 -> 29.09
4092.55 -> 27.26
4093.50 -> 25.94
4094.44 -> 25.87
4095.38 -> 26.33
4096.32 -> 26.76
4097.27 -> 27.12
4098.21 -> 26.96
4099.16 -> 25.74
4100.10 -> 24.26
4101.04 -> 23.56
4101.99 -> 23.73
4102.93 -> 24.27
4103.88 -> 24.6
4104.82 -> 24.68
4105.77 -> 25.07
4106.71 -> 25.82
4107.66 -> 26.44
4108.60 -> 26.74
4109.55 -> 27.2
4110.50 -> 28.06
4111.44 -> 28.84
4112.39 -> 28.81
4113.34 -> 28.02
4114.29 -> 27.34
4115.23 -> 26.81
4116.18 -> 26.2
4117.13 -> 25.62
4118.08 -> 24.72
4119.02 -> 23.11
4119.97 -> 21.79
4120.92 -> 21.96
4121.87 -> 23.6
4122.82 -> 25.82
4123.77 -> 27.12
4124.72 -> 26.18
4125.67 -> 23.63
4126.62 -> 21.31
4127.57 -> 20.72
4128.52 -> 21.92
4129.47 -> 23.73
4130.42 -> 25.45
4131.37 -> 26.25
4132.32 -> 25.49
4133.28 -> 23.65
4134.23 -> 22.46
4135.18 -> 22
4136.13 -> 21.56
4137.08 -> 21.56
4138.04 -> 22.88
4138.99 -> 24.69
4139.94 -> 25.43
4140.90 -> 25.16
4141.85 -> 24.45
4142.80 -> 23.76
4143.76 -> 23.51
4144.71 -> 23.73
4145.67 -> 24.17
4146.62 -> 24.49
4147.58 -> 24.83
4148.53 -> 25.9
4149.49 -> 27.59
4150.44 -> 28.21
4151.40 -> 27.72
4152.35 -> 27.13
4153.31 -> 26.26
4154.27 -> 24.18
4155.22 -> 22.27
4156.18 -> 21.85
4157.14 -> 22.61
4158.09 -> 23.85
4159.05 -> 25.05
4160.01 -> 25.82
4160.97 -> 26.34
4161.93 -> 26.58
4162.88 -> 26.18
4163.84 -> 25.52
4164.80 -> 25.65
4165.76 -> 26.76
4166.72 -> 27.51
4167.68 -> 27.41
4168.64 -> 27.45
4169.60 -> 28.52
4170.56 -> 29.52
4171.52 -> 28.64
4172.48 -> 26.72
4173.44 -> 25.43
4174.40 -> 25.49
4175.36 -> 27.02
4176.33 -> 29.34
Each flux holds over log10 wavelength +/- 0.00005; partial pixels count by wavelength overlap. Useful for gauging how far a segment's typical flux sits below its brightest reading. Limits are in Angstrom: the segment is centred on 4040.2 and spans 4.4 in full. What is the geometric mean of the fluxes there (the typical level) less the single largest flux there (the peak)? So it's -1.2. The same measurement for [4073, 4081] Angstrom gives -1.9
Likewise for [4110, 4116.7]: -1.1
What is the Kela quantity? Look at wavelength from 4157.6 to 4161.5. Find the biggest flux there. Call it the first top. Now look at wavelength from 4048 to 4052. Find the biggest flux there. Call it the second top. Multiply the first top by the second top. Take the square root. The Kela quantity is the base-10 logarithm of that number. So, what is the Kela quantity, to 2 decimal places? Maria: 1.45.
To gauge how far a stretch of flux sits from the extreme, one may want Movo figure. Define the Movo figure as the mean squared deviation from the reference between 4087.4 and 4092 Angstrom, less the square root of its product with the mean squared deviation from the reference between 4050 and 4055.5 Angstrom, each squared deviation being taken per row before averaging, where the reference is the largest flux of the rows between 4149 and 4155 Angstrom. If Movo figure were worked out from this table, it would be -2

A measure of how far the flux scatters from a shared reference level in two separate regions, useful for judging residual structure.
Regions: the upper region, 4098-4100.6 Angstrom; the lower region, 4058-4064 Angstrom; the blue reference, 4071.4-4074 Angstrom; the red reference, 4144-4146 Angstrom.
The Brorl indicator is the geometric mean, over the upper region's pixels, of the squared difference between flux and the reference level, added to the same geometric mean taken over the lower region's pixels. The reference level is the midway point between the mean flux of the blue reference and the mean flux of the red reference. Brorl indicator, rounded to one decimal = 2.4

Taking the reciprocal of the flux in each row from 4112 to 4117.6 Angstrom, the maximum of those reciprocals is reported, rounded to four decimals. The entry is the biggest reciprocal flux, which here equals 0.0390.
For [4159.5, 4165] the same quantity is 0.0392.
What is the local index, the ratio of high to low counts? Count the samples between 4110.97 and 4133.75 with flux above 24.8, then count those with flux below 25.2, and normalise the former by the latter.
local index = 1.2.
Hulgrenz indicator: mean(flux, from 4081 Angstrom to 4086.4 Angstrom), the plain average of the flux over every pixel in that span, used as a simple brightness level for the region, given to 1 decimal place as 27.1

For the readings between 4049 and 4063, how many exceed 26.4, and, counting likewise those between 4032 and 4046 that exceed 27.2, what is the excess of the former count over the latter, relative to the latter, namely 1.0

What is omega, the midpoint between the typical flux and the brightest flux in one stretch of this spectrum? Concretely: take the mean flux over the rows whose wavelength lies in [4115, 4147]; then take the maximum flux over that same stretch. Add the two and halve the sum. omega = 25.5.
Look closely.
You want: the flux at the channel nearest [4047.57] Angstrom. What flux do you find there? 27.2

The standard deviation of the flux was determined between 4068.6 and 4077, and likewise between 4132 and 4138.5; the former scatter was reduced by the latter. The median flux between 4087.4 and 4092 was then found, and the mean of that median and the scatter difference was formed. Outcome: 14.8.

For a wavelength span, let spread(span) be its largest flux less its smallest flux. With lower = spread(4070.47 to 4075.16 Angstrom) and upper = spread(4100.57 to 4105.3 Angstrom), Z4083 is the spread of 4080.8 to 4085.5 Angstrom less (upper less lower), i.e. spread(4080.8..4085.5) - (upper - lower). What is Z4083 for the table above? 5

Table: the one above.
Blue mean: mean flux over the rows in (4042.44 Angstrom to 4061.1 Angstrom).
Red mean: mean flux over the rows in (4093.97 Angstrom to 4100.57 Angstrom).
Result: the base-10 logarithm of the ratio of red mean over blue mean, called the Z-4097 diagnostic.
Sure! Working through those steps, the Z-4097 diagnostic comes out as -0.01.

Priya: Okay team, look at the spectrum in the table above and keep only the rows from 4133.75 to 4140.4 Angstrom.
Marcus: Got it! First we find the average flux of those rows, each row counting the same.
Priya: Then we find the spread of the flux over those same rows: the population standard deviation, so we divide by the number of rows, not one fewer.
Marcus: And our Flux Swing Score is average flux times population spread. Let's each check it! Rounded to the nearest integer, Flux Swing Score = 33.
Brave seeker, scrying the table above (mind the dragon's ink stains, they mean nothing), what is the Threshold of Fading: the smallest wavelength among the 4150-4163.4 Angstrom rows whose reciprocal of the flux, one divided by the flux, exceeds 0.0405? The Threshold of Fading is 4154.27 Angstrom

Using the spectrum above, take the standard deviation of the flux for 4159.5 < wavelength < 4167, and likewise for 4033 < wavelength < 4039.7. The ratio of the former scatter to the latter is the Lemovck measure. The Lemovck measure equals 0.7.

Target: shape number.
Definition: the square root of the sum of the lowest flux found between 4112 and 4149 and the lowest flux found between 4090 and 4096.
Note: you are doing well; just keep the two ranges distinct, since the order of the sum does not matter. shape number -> 6.83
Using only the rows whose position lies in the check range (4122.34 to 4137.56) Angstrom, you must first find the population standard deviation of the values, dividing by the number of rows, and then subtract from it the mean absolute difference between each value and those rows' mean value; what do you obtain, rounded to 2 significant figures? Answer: 0.25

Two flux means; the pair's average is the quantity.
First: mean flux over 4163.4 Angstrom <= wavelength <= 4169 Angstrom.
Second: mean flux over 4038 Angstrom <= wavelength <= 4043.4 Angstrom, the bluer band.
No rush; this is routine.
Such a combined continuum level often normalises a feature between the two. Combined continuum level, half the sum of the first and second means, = 27.2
